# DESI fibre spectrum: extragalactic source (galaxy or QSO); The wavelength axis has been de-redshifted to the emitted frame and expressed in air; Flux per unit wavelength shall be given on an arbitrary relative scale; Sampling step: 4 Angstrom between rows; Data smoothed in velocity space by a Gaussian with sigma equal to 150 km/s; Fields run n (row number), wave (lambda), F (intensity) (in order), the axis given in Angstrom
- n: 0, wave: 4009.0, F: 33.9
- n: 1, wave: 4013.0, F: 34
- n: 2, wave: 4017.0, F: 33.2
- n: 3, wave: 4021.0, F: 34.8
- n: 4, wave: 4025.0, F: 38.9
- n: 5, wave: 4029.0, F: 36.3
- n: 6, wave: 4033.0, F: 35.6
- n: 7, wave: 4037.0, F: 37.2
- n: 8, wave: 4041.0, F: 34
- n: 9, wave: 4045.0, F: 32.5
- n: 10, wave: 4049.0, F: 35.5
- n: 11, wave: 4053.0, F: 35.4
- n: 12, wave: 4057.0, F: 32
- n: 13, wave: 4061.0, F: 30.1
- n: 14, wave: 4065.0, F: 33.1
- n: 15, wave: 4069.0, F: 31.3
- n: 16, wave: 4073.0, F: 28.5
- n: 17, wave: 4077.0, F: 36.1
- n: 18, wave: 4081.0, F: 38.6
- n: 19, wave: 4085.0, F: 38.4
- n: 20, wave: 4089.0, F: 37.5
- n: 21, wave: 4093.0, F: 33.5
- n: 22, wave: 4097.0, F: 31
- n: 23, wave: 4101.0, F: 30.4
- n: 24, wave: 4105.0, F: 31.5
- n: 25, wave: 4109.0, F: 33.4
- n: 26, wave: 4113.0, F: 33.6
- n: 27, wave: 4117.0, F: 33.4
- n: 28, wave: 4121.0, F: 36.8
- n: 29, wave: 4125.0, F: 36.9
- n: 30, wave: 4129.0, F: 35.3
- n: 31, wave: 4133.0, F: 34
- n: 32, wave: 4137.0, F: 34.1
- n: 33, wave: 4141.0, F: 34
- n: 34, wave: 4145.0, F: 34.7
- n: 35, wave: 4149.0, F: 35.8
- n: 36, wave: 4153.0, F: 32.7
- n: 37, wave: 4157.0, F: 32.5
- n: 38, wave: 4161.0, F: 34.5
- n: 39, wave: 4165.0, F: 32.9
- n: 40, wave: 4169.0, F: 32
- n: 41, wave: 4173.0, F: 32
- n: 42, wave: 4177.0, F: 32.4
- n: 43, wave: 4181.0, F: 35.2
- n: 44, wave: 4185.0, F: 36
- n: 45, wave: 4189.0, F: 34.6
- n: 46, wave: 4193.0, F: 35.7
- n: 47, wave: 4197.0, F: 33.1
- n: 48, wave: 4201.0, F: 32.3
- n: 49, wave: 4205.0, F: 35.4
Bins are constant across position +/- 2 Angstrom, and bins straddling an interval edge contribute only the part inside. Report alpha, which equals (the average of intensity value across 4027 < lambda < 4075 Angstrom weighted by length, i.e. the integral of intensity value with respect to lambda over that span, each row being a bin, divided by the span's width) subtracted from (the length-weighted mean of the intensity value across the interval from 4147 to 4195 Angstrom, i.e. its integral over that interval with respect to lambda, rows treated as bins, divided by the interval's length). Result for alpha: 0.4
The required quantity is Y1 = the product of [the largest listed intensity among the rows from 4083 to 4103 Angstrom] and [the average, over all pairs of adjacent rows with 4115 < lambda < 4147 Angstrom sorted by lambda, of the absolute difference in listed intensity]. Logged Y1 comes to 40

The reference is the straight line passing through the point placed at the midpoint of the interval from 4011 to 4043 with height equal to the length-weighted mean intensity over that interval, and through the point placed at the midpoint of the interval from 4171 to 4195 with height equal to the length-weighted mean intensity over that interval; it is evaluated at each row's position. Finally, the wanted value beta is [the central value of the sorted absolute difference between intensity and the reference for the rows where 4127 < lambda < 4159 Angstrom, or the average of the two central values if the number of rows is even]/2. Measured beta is 0.33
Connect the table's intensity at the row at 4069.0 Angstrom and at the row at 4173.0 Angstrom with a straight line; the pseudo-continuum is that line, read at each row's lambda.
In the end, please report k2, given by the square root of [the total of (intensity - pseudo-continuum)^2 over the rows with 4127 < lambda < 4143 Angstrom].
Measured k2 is 5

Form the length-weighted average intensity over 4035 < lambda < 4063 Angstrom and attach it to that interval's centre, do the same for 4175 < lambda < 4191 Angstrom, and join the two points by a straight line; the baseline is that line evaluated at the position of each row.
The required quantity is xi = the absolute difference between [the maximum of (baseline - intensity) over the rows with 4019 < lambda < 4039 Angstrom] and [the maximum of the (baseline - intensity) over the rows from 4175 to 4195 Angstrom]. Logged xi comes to 3.3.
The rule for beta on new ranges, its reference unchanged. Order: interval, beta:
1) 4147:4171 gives 0.85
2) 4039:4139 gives 1.06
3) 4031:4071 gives 0.97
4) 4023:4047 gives 0.79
